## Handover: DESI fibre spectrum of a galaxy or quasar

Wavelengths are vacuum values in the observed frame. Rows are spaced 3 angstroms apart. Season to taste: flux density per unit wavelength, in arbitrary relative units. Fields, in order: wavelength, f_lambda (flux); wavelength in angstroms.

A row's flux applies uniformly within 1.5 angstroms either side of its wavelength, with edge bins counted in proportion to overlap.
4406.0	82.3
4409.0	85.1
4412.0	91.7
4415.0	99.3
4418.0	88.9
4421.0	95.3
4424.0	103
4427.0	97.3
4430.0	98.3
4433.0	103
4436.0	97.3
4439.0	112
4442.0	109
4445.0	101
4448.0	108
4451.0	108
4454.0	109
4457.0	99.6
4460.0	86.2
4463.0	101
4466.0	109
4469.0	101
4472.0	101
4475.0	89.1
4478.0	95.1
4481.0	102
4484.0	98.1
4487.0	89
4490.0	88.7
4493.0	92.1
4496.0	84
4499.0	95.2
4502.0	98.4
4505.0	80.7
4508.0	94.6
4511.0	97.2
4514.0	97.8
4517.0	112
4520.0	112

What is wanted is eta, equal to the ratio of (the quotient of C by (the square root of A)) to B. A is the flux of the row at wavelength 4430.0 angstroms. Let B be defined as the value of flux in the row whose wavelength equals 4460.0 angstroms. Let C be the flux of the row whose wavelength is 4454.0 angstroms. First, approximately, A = 98.3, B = 86.2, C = 109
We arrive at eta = 0.128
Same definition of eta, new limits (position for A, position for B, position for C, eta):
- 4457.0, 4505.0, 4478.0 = 0.118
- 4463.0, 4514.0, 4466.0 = 0.111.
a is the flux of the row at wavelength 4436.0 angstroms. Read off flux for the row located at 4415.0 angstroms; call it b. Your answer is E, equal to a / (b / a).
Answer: 95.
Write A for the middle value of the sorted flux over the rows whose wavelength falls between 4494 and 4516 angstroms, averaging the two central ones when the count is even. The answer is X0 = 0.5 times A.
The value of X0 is 47.6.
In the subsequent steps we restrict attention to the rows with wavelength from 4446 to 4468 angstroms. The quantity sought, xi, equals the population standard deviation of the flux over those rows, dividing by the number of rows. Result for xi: 7.7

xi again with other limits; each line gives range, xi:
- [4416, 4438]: 4.5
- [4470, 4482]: 5.2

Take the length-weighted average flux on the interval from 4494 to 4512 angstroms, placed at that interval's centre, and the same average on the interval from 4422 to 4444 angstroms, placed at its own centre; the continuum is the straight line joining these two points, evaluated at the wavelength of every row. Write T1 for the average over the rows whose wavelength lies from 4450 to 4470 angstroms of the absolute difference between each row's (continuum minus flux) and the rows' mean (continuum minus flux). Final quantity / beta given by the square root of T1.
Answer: 2.3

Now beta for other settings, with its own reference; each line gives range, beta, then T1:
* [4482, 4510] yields 2.3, 5.2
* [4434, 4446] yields 2.4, 5.7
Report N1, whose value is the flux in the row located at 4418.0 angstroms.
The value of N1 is 88.9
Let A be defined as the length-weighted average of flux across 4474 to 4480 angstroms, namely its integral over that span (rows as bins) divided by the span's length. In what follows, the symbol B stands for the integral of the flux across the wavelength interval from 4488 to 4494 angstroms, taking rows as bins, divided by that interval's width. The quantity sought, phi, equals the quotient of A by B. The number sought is 1.03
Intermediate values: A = 93.2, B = 90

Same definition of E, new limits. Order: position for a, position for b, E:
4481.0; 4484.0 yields 106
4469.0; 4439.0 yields 91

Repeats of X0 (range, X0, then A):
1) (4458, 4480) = 50.5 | 101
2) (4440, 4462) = 54.0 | 108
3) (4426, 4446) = 50.5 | 101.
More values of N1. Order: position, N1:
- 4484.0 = 98.1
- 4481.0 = 102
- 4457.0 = 99.6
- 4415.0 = 99.3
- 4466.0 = 109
